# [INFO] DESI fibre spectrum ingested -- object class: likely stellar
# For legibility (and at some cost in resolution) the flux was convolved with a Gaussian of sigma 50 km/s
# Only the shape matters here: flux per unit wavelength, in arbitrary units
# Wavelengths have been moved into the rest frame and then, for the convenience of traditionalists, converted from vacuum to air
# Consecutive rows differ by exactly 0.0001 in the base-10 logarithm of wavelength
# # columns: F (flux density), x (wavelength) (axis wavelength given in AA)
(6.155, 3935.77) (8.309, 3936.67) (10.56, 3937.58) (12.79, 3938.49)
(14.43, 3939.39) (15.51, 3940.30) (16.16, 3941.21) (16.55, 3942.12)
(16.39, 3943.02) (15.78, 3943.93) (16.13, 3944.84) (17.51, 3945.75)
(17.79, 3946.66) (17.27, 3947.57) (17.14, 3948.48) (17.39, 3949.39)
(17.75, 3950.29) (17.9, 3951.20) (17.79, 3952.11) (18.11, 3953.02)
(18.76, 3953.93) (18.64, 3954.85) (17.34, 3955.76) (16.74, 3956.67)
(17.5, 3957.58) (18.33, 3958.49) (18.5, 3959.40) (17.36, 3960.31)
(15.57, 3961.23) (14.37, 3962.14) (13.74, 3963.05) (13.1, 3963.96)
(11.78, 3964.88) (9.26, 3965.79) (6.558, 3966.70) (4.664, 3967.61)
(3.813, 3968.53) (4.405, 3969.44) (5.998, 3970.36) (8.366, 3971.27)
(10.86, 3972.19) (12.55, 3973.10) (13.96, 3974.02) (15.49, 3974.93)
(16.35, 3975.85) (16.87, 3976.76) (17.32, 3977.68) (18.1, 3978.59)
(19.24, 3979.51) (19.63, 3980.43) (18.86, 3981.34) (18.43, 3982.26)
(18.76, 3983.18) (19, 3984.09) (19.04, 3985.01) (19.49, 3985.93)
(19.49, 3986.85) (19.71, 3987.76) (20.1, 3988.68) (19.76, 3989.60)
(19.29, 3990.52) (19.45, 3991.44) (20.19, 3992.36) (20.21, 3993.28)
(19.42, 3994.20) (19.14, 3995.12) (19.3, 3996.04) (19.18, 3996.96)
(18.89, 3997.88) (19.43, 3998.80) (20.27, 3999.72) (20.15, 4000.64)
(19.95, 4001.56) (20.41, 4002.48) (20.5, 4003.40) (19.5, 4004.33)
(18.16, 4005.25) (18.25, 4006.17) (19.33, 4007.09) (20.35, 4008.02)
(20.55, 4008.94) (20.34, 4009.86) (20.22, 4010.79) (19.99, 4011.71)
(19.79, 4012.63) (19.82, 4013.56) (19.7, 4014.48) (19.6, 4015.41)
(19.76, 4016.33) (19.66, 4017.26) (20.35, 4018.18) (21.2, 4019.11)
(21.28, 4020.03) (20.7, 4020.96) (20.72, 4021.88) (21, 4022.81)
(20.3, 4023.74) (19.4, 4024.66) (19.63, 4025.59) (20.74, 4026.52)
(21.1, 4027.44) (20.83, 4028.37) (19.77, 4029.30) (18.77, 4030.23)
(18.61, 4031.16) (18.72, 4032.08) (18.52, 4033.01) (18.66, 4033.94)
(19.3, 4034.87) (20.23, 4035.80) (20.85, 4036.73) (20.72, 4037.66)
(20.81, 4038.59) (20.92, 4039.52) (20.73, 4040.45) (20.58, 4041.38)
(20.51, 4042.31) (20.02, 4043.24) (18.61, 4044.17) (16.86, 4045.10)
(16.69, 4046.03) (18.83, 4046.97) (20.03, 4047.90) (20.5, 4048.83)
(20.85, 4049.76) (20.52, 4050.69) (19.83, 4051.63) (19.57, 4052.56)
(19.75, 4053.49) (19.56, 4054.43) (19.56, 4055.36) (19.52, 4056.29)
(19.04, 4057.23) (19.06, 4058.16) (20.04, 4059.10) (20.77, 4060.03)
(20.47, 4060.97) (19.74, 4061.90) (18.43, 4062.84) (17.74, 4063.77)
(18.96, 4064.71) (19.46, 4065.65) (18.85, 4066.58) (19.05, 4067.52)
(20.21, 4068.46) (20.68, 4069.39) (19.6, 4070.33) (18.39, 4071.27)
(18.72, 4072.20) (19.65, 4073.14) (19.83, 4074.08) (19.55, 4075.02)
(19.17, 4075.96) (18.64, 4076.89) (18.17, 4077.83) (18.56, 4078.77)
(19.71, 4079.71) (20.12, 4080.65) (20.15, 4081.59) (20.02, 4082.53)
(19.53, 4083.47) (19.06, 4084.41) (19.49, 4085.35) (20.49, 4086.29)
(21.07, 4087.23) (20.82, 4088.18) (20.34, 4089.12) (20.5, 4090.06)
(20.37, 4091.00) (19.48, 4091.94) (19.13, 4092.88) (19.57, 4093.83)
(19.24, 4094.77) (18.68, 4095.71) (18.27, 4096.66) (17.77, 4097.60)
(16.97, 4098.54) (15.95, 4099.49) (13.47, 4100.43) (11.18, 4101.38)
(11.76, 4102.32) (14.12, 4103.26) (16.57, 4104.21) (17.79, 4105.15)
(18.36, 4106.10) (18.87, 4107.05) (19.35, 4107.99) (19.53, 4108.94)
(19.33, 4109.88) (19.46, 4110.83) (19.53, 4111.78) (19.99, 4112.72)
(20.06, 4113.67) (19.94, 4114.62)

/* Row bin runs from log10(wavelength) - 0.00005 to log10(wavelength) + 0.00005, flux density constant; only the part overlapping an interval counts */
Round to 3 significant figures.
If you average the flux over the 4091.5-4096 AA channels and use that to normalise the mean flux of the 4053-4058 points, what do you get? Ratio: 1.01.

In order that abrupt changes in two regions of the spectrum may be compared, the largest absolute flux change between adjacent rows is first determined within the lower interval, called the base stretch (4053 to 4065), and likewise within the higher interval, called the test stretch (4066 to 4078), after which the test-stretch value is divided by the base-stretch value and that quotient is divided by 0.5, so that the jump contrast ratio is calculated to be 1.8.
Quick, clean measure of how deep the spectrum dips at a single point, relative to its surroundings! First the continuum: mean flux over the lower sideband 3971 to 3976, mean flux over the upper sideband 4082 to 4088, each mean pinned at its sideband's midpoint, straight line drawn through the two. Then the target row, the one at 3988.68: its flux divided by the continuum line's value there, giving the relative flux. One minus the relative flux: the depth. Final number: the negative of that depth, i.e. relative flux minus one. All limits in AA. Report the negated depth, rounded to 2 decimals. 0.45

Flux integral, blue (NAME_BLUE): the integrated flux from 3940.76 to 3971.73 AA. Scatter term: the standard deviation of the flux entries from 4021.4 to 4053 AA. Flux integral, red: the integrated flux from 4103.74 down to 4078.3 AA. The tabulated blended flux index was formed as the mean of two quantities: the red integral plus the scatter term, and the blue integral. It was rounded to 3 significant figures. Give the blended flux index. 459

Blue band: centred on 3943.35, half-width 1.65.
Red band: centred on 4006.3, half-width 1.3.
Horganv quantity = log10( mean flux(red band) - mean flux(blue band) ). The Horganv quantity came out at 0.4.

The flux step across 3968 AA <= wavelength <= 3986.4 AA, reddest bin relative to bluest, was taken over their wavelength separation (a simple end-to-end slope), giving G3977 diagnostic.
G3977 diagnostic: 0.90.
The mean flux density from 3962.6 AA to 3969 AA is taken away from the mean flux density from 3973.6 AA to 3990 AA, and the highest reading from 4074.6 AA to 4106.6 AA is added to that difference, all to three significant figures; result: 30.4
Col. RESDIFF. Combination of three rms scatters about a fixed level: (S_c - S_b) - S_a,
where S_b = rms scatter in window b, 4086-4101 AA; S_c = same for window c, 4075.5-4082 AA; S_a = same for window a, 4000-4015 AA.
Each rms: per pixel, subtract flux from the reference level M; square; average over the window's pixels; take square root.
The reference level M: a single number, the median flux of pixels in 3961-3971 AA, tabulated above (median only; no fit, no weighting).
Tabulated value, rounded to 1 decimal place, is -10.4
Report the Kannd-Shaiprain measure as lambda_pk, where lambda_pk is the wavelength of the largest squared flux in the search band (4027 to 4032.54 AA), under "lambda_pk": 4027.44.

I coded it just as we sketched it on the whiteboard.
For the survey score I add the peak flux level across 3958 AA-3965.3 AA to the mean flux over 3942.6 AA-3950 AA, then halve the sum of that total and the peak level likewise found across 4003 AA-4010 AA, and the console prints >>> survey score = 28.0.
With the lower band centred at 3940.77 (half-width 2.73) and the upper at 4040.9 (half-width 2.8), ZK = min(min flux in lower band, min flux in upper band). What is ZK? 13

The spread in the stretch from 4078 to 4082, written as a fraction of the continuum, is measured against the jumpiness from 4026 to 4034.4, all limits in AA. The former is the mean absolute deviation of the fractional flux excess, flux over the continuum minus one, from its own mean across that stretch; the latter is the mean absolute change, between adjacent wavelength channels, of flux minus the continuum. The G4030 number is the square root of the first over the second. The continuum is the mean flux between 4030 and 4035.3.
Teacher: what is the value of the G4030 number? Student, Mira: 0.26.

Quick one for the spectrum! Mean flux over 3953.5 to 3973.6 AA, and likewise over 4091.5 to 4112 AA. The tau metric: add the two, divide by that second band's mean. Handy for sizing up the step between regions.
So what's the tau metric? 1.7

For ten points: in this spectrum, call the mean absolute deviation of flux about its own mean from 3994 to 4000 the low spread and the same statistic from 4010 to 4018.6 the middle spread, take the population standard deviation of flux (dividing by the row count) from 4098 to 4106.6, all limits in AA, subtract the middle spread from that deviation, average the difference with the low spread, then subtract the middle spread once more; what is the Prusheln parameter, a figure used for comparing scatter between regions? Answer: 1.1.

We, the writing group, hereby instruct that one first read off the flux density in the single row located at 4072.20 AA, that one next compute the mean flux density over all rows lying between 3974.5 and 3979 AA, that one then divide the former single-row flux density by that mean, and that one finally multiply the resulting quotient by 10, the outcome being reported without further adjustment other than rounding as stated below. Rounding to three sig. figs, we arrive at 11.1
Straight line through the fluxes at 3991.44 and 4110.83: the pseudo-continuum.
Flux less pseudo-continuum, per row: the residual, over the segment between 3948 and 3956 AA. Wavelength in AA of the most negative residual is 3948.48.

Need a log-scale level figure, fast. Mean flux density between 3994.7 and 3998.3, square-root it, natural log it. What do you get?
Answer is 1.48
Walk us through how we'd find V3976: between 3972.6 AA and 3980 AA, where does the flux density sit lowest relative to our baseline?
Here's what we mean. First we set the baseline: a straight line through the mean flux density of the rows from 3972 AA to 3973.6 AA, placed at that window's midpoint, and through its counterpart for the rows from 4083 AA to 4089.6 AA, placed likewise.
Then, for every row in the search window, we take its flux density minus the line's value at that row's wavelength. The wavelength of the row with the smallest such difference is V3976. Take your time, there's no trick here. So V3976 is 3973.10 AA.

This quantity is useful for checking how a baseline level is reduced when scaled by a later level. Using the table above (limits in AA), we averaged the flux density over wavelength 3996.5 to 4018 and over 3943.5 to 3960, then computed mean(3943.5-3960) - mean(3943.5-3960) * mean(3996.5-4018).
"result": -329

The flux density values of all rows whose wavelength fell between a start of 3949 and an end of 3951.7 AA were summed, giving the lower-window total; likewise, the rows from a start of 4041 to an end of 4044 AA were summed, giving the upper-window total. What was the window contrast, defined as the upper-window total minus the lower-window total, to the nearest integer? 8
